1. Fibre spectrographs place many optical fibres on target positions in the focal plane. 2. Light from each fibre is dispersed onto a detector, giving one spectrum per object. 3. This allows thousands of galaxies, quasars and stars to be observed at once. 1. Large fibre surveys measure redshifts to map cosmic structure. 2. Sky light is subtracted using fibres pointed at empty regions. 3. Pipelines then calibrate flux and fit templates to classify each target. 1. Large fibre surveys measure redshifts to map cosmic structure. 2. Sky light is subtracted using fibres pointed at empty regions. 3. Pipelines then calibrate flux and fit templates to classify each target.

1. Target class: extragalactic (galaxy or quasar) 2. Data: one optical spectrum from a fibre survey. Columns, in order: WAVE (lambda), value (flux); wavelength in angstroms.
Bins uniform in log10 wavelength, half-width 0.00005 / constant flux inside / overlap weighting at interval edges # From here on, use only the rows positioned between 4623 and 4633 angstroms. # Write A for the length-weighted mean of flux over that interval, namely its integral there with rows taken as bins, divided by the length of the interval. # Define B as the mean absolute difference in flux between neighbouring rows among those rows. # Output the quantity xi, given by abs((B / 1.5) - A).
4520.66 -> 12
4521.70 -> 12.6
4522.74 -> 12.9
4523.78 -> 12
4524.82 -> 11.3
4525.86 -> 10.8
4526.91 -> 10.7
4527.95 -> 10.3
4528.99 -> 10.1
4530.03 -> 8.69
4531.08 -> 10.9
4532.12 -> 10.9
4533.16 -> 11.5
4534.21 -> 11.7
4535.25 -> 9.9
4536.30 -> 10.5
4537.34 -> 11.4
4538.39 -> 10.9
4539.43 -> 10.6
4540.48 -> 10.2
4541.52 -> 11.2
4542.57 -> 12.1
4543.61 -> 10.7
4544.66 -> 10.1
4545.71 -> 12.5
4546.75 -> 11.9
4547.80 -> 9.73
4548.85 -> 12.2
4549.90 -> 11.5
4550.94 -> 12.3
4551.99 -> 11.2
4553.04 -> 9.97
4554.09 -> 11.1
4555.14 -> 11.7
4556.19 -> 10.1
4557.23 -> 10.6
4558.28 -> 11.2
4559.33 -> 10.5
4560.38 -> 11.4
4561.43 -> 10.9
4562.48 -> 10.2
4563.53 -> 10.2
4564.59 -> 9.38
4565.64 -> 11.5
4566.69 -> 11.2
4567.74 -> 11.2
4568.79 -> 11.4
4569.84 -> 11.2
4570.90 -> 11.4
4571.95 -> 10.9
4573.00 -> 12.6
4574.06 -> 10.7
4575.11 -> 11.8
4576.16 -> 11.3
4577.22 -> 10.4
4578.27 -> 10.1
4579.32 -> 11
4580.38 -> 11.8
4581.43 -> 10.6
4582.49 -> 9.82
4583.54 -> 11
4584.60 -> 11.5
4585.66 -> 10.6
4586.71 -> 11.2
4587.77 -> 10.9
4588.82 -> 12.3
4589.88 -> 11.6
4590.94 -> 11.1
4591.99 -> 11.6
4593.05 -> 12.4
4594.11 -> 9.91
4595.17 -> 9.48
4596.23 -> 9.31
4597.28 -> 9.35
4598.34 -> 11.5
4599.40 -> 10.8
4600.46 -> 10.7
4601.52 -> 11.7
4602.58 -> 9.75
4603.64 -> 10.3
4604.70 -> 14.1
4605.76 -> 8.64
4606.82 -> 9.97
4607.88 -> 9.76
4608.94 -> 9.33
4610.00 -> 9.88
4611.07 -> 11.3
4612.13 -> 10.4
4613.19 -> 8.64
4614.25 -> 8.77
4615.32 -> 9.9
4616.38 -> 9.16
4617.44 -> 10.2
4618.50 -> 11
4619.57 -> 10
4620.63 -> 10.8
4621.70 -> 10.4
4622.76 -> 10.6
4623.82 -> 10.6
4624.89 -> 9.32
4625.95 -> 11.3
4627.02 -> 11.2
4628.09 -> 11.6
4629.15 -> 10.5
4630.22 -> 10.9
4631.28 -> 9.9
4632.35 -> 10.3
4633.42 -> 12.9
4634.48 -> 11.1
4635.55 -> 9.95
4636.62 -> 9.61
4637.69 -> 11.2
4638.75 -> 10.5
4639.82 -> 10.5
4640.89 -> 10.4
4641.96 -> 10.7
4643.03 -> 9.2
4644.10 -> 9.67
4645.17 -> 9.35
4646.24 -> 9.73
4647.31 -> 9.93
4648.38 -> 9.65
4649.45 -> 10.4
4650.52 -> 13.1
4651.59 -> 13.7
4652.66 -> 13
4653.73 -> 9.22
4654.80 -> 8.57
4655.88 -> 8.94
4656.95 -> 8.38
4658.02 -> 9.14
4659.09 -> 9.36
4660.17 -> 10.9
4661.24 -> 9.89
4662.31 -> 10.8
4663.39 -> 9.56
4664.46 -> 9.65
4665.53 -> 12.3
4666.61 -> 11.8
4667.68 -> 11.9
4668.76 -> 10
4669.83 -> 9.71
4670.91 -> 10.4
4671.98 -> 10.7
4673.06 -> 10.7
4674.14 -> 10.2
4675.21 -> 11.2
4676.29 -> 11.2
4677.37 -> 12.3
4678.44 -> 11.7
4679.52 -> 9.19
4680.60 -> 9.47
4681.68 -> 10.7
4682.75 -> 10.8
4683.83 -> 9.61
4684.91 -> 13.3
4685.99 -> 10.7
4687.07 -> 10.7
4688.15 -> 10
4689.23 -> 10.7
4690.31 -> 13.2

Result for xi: 10.1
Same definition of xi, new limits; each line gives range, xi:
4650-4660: 9.8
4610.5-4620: 9.3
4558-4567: 10.2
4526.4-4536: 10.0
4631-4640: 10.0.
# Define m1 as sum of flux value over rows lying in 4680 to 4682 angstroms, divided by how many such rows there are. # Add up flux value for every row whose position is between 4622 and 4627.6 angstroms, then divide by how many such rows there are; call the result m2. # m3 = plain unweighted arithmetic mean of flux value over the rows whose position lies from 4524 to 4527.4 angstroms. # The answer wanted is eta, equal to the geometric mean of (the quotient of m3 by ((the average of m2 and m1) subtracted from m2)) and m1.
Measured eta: 21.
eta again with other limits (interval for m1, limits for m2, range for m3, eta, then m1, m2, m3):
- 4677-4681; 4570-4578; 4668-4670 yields 18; 10.7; 11.30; 9.9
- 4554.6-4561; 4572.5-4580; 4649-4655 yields 34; 10.9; 11.13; 11.3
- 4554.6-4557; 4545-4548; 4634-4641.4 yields 22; 10.9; 11.38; 10.5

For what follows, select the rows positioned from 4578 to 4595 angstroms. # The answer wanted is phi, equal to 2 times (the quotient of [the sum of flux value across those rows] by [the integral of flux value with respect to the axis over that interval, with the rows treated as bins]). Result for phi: 1.89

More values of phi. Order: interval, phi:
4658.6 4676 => 1.84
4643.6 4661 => 1.84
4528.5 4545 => 1.94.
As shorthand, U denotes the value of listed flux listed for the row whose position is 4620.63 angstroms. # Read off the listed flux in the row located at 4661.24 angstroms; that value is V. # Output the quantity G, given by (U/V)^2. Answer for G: 1.2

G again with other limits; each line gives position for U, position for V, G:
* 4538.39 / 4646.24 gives 1.3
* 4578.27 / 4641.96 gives 0.9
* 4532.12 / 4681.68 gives 1.0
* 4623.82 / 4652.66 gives 0.7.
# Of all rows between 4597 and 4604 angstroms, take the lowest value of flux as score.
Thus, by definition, 9.35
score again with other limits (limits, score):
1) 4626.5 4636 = 9.9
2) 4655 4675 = 8.38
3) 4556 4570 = 9.38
